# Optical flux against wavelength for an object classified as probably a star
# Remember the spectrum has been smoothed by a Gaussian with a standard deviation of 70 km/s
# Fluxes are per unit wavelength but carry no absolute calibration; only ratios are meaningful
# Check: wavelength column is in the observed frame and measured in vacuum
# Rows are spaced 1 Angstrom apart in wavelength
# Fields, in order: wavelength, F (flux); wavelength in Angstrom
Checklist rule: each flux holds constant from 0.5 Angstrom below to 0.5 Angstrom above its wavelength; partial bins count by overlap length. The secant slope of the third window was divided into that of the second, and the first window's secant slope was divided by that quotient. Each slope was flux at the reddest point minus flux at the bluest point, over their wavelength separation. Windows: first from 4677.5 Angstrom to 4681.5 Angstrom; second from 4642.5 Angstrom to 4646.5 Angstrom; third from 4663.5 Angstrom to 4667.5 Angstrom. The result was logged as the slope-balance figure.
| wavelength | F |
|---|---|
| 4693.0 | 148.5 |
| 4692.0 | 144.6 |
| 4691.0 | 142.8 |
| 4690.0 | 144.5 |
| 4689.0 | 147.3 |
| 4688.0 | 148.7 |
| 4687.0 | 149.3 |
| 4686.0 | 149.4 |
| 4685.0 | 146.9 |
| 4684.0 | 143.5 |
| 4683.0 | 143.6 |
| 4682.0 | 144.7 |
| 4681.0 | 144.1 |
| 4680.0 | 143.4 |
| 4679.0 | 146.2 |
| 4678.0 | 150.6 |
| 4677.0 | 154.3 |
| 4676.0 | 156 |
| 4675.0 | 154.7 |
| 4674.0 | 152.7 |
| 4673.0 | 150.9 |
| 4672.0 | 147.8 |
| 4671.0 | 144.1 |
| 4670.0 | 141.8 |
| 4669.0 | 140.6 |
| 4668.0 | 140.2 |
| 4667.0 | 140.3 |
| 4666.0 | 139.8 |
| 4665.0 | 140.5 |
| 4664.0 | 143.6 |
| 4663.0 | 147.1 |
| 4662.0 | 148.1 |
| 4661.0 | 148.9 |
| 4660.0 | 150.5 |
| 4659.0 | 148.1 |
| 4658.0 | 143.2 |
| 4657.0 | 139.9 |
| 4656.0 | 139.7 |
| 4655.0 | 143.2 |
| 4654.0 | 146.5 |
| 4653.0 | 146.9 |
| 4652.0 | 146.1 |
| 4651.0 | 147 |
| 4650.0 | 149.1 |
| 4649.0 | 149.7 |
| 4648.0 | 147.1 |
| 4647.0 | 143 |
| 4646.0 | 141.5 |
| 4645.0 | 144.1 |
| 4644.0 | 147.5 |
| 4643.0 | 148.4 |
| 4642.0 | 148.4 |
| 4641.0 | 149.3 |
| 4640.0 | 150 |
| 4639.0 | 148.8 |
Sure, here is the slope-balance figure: -1.0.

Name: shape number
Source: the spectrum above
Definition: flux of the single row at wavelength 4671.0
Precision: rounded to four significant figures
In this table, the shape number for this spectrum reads 144.1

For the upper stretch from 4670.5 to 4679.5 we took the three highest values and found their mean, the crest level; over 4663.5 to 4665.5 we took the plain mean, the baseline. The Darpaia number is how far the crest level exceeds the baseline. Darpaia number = 13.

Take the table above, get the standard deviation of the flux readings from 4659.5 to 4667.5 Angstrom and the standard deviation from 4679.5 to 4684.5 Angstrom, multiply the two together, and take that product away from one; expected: -1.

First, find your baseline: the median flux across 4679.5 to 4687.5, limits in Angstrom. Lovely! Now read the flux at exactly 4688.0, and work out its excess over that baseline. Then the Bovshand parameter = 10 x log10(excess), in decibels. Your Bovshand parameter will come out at 6.3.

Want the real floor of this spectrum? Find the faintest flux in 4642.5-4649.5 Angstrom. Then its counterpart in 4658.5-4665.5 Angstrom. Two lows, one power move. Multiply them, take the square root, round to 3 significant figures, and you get 141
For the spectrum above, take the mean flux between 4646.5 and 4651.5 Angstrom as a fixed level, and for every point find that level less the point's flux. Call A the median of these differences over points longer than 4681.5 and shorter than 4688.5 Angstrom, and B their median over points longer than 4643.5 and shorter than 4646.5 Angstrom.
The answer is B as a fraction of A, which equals 11.0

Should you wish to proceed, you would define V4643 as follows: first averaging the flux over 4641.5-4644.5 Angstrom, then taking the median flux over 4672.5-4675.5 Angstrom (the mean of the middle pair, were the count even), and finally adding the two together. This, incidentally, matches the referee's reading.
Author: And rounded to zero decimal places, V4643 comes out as 301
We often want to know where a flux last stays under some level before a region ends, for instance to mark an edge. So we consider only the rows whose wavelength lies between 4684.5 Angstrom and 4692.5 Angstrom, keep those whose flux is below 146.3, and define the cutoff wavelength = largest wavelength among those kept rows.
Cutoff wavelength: 4692.0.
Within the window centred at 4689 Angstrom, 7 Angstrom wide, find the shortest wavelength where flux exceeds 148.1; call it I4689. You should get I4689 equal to 4686.0 Angstrom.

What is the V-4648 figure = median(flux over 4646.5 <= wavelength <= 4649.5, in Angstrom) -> 147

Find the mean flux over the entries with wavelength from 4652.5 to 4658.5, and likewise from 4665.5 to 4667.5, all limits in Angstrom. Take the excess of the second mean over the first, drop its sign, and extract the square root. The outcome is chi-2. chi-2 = 1.78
